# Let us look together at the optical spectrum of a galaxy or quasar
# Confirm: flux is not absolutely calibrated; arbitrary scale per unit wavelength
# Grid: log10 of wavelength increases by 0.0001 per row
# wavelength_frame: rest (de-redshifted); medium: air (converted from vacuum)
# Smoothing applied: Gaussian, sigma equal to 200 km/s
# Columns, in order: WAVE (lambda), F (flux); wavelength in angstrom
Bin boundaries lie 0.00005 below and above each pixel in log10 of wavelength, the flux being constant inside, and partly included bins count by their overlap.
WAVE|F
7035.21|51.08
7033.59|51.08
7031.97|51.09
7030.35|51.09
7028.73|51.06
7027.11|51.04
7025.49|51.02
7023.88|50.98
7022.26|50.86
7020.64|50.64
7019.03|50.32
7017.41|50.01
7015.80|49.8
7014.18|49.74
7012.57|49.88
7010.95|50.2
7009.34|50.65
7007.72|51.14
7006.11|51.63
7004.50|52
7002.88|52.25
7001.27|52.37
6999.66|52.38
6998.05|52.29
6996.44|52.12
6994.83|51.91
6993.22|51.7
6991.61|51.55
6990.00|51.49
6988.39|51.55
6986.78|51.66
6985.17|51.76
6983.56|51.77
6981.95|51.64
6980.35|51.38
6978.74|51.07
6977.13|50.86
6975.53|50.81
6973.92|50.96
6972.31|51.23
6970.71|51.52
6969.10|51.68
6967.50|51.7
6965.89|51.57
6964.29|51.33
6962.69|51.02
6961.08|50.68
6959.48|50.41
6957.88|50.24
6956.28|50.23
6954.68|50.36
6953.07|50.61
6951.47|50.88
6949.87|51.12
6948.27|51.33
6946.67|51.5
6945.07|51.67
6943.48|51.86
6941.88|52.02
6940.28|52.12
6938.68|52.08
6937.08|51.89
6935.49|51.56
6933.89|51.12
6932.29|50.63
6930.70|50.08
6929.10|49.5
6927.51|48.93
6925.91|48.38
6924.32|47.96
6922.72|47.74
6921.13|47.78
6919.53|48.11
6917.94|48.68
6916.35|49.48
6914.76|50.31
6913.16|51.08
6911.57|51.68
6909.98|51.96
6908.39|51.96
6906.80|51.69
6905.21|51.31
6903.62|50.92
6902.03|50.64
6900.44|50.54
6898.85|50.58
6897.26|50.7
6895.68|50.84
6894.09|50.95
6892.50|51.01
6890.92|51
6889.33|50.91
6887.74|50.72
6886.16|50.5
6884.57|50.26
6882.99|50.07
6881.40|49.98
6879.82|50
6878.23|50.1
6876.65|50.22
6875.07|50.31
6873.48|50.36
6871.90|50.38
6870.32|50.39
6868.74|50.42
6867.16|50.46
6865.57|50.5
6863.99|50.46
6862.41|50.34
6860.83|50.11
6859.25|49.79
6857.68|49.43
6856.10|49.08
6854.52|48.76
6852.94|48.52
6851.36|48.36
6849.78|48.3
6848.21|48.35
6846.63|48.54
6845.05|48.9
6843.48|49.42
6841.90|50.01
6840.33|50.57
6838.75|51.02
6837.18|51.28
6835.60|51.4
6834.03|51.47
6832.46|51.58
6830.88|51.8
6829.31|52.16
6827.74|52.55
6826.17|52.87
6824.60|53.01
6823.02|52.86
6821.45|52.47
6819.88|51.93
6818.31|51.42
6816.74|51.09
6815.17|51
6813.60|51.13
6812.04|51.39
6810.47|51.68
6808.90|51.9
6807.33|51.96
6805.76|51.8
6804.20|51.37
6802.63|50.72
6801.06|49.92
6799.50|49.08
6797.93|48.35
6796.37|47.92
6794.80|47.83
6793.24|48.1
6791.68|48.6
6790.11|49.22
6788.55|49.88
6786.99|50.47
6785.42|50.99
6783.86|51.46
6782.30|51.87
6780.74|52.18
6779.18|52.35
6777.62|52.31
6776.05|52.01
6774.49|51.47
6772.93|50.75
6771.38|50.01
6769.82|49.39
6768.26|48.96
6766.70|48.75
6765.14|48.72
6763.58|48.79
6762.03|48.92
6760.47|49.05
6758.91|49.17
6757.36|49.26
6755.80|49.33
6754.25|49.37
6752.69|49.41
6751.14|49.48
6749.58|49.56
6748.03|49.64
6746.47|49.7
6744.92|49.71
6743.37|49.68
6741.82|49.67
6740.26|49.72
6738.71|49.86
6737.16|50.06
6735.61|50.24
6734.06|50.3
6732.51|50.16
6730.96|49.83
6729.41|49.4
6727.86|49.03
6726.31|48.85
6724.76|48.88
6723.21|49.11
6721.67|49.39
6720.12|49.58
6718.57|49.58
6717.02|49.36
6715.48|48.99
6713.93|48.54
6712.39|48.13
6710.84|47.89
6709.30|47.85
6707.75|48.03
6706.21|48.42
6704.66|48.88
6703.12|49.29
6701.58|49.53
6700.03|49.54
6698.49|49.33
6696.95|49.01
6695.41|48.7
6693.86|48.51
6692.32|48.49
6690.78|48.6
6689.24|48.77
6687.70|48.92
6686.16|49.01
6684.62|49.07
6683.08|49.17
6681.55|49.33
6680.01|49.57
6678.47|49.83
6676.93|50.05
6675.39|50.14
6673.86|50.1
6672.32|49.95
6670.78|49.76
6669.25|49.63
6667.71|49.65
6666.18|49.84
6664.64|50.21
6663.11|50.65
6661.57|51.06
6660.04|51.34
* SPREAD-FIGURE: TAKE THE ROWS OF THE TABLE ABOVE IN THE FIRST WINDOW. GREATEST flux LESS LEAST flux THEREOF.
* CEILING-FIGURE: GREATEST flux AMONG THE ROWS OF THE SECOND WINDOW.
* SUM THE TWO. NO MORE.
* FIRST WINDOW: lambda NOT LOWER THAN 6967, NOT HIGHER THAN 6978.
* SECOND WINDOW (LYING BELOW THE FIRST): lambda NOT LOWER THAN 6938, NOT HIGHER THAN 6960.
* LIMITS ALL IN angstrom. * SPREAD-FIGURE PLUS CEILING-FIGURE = 53.0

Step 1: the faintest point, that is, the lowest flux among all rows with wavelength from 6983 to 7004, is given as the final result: 51.49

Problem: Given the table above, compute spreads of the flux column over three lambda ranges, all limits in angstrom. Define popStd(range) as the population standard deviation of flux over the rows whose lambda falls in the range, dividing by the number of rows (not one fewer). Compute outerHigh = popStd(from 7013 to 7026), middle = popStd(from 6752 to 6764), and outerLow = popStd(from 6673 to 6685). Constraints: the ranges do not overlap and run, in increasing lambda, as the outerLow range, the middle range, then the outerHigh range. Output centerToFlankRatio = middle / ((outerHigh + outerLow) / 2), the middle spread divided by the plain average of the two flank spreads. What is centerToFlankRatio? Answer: 0.5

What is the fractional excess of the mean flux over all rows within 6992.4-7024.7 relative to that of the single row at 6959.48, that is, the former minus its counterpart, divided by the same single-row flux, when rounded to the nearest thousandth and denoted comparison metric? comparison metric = 0.015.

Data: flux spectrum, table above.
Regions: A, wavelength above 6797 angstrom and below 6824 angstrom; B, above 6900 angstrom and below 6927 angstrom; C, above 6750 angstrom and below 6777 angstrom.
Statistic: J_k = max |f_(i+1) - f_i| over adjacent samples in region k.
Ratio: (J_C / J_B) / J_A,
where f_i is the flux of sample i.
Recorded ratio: 1.1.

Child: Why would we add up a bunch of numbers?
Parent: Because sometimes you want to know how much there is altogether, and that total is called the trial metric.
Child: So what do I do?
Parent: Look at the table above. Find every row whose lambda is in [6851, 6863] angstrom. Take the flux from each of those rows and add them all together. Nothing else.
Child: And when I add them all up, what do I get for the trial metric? 394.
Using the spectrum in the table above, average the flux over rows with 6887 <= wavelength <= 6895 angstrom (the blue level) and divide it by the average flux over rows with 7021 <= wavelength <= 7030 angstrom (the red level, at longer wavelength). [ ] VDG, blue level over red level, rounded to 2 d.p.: 1.00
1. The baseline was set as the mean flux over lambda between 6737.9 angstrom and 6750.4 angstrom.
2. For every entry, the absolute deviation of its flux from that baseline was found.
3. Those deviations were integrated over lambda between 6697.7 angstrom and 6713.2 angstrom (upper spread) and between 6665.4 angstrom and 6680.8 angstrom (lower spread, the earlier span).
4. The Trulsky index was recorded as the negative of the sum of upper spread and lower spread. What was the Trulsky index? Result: -19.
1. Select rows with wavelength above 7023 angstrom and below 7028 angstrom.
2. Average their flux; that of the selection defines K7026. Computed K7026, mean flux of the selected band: 51.0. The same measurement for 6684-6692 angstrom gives 48.9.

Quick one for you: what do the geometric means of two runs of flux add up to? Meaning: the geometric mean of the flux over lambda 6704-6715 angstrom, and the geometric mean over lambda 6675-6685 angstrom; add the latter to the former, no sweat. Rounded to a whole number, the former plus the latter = 98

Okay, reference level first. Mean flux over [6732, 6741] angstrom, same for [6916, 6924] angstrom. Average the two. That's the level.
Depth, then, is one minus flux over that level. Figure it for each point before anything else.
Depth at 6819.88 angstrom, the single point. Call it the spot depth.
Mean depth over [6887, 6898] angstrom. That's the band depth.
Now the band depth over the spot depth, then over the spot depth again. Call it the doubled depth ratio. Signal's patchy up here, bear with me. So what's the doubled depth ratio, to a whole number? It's -11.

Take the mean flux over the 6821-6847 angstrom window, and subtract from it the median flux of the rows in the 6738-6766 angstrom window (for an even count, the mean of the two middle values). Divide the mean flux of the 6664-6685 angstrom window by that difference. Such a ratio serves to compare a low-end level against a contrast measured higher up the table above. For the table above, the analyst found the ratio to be 27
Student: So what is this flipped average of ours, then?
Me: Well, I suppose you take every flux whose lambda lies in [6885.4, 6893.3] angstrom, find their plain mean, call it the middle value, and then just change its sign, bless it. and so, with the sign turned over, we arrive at -51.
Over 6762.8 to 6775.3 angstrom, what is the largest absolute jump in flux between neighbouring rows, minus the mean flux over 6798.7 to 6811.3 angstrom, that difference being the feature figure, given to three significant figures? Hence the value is -50.3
